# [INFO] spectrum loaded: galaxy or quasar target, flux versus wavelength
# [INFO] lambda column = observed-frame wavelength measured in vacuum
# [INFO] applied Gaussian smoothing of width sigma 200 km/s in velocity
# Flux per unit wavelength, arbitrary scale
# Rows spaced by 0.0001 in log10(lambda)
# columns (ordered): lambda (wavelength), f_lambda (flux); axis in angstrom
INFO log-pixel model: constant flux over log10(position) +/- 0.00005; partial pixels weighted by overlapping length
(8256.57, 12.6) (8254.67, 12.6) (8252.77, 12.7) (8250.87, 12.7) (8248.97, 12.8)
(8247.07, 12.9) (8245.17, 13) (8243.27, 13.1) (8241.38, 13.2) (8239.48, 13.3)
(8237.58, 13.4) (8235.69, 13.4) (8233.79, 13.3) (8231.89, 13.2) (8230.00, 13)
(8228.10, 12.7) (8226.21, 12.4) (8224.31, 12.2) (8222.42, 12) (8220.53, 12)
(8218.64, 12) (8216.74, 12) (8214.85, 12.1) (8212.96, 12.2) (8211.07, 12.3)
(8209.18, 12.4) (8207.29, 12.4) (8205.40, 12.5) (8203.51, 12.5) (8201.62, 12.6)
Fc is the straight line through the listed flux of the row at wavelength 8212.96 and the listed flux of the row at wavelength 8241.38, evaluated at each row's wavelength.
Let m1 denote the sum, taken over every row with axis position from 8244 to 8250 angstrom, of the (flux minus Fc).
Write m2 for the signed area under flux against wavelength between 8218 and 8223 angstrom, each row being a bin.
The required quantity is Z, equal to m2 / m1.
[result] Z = -40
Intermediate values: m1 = -1.5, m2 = 60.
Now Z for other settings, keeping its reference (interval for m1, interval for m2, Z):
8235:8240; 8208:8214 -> 82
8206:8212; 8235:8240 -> 74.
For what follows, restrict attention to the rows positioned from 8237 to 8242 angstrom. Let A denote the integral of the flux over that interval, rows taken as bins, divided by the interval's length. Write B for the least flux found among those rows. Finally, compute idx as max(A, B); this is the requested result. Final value 13.3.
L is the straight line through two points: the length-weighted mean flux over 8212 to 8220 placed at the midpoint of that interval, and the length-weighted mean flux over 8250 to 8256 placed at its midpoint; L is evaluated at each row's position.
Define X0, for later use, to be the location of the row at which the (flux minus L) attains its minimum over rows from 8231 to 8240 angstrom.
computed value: 8239.48 angstrom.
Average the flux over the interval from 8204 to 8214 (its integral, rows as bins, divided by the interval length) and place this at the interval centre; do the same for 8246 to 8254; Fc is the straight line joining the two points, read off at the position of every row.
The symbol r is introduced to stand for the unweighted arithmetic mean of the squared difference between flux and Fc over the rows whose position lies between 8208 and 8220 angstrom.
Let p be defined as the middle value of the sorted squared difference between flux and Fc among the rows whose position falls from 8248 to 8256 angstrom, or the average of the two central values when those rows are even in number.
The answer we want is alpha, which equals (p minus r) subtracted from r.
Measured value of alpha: 0.2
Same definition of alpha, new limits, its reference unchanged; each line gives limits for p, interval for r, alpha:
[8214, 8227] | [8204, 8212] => -0.2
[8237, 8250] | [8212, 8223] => 0.2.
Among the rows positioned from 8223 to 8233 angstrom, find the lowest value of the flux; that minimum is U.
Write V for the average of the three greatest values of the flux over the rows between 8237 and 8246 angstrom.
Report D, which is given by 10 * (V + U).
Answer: 255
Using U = 12.2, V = 13.3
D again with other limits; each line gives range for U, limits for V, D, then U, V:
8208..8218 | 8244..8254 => 249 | 12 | 12.9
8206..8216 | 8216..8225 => 242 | 12.1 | 12.1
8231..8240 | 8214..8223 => 252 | 13.2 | 12.0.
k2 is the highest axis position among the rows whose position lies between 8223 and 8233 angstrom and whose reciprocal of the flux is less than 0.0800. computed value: 8231.89 angstrom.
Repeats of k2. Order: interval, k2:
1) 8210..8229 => 8228.10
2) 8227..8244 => 8243.27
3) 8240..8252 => 8250.87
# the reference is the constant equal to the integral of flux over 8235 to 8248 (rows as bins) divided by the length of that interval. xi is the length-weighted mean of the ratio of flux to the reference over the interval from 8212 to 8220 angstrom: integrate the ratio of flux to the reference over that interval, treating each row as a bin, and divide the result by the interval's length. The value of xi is 0.915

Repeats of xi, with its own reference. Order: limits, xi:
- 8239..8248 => 0.993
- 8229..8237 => 1.003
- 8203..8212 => 0.941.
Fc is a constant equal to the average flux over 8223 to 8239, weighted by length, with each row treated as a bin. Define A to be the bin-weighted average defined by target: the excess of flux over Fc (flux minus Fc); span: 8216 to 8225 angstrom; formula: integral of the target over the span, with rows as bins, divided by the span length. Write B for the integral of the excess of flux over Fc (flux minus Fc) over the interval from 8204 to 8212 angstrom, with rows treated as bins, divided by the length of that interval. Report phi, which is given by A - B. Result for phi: -0.4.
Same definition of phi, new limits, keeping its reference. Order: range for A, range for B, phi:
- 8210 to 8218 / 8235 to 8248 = -1.0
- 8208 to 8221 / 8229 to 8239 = -1.1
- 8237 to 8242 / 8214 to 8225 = 1.3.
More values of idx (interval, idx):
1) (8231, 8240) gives 13.3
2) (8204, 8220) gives 12.2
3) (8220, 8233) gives 12.5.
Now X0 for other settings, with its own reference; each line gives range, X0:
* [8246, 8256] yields 8254.67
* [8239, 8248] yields 8247.07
